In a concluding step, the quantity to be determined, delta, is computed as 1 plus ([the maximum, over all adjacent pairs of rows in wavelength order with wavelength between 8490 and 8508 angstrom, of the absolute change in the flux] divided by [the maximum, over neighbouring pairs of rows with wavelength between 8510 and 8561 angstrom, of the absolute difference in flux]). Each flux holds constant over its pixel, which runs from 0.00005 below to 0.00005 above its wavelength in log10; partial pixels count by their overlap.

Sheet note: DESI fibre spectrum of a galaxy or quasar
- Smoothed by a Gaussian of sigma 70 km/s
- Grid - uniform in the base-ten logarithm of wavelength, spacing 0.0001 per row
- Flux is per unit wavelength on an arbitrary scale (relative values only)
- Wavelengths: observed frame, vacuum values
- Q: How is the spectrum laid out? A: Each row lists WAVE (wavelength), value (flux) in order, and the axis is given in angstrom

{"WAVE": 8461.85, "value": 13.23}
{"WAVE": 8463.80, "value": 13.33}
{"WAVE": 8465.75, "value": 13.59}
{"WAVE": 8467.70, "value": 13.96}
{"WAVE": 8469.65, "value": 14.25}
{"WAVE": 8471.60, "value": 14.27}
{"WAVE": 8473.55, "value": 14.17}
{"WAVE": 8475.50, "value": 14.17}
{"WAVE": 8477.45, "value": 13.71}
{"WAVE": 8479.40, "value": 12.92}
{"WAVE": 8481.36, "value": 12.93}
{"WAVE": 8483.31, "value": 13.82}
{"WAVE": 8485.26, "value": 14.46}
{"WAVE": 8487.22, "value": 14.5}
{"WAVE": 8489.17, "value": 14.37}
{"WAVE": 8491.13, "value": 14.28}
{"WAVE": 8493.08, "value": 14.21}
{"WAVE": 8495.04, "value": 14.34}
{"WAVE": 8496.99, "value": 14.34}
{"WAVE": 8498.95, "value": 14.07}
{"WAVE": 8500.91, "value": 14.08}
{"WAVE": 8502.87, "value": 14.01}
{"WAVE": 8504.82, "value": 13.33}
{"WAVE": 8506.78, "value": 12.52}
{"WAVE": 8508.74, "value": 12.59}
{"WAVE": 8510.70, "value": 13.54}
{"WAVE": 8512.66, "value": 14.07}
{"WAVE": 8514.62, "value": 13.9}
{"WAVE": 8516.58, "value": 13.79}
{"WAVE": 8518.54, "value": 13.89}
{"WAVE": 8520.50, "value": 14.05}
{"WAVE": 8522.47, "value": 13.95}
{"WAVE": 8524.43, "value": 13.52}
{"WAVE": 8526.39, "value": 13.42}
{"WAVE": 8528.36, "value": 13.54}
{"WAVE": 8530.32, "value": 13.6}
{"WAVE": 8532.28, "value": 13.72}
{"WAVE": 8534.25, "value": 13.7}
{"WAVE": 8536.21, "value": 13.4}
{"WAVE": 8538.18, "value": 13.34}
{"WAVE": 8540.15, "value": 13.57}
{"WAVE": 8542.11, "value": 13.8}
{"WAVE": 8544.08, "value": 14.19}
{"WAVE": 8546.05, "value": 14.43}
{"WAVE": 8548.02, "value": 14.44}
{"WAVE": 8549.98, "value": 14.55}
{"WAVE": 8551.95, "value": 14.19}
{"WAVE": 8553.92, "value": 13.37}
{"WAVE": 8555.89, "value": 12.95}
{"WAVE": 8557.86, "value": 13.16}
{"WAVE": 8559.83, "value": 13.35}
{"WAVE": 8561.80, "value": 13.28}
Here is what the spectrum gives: 1.99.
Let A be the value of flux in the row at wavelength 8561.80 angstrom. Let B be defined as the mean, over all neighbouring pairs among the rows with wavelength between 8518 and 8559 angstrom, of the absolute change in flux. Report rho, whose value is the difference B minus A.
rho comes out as -13.1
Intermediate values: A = 13.28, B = 0.22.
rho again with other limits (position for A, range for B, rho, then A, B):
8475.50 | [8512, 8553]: -14.0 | 14.17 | 0.17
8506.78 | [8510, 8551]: -12.3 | 12.52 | 0.18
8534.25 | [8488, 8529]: -13.5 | 13.7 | 0.25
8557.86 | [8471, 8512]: -12.8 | 13.16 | 0.31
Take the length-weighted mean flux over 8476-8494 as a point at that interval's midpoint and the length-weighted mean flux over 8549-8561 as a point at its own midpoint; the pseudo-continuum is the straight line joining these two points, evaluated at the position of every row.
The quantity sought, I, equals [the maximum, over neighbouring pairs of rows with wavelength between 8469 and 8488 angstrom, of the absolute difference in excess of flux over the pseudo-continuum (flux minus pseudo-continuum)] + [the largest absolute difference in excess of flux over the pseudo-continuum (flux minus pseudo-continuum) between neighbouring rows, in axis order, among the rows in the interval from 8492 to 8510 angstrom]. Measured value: 1.70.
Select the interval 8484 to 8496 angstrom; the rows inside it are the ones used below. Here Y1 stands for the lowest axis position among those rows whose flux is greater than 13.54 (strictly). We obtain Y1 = 8485.26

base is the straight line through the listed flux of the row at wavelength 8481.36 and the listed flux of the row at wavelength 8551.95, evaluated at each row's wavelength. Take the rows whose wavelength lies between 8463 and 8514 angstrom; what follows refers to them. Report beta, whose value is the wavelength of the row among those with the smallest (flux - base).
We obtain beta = 8506.78 angstrom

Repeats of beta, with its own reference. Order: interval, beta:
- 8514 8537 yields 8536.21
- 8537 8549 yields 8538.18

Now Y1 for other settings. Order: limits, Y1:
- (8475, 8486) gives 8475.50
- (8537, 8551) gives 8540.15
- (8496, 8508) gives 8496.99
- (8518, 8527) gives 8518.54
